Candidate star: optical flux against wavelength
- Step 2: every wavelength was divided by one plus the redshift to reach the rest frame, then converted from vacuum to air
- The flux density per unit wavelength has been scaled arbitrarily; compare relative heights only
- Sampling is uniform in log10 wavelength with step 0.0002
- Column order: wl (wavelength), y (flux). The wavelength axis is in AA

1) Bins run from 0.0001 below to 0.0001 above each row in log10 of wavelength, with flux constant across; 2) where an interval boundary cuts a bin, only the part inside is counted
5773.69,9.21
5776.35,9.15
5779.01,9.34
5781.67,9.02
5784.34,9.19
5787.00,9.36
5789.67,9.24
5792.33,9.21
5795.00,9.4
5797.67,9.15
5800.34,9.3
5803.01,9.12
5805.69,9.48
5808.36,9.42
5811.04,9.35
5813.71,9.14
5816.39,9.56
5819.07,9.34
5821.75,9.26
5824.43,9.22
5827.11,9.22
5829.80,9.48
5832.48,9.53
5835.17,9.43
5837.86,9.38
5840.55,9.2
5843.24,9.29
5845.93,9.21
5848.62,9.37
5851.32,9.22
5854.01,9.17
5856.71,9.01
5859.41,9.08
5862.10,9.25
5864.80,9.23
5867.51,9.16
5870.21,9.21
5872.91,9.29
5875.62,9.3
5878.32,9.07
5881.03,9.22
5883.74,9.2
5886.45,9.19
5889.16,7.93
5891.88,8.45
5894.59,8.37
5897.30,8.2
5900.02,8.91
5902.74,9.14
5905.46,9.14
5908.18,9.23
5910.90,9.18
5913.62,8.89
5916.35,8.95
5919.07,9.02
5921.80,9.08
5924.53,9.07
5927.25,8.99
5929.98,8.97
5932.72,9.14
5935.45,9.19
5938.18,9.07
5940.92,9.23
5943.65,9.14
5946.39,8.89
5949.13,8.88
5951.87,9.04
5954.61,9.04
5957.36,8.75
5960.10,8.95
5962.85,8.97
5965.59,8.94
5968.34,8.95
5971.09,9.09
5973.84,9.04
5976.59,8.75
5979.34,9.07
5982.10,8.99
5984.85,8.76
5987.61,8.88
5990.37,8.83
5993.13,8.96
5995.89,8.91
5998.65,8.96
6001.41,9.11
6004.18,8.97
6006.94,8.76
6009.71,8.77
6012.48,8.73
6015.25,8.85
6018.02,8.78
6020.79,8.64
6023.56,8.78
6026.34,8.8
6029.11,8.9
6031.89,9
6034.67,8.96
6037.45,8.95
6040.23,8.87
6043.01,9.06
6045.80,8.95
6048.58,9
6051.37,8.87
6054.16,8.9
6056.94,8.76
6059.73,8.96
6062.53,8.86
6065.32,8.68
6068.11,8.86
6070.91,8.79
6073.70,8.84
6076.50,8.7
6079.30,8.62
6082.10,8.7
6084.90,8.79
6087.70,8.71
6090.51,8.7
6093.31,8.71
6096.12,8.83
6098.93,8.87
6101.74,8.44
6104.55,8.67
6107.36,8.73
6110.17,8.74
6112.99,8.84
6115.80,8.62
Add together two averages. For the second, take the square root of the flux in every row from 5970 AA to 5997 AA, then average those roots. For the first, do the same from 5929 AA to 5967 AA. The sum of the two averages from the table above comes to 5.99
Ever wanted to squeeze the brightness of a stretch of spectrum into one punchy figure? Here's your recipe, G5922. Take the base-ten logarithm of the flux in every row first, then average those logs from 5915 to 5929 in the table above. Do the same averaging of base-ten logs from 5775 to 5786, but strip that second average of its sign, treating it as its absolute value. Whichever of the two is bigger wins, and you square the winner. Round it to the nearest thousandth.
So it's 0.927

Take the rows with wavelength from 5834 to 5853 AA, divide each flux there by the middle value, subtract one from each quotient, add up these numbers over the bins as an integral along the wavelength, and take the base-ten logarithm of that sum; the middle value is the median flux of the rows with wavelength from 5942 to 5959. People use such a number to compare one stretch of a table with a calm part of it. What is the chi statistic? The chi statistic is -0.15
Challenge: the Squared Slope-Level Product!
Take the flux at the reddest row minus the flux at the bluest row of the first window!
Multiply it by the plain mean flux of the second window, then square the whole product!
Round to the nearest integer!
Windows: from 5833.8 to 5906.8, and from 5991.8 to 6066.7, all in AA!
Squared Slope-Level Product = 7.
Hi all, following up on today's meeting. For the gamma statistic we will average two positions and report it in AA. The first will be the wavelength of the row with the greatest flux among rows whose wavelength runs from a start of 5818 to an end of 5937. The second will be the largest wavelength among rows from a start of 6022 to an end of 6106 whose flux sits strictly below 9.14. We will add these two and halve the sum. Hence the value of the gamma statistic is 5968.5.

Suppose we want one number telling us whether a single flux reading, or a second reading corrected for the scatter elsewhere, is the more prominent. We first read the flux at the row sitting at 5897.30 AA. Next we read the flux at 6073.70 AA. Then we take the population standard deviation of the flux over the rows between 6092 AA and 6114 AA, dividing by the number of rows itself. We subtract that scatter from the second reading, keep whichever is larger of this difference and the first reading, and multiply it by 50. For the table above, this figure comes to 436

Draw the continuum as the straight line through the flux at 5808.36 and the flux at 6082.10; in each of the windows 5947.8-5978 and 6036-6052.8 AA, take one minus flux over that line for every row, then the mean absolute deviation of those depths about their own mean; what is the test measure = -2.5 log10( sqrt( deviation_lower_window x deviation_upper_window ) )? 5.26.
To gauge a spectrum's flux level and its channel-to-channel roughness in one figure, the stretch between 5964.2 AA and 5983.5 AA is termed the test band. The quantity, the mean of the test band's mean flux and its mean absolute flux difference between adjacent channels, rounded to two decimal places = 4.56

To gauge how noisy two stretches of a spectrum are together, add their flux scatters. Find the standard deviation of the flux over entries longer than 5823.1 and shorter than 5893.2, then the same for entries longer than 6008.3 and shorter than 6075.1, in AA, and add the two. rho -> 0.42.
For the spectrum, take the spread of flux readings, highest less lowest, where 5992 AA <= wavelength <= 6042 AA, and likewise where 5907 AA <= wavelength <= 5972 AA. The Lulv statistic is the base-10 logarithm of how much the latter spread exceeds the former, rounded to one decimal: -2.0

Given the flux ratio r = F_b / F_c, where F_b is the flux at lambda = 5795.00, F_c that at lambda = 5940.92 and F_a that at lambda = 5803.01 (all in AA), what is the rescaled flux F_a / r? 9.0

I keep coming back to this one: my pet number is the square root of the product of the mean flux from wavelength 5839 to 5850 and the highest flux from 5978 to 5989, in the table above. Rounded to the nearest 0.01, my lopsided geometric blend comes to 9.17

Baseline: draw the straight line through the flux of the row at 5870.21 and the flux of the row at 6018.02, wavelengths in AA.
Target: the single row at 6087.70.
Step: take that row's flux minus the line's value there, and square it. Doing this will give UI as 0.018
